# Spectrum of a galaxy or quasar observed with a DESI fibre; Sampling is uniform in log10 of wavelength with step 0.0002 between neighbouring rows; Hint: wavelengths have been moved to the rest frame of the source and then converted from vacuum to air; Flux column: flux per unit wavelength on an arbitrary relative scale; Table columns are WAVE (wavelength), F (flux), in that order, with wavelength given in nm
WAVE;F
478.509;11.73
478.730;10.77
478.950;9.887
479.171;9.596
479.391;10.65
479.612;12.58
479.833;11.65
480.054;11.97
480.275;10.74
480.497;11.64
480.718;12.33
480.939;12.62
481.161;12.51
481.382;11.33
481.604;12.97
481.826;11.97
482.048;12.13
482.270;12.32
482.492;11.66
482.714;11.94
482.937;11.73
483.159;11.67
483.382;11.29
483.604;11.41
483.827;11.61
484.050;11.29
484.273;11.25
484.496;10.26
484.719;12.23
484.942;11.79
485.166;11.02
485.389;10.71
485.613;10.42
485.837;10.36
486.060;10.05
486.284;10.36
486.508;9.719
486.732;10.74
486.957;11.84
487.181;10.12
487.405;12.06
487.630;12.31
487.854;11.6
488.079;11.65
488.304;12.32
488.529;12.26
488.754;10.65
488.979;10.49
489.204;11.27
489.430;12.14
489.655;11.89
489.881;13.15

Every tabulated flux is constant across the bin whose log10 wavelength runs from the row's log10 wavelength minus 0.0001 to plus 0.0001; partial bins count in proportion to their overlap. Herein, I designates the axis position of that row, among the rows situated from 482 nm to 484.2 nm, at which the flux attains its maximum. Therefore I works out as 482.270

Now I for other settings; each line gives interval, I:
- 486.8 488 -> 487.630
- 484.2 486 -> 484.719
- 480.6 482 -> 481.604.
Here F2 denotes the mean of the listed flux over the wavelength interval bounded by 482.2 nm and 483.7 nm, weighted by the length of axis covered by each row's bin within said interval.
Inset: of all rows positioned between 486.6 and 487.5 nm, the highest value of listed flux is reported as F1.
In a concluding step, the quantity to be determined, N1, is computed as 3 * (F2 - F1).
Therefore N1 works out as -1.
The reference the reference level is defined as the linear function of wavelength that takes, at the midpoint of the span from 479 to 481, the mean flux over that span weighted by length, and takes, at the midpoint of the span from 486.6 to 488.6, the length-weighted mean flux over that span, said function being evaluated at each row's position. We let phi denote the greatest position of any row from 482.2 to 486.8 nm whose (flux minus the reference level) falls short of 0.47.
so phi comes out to 486.732 nm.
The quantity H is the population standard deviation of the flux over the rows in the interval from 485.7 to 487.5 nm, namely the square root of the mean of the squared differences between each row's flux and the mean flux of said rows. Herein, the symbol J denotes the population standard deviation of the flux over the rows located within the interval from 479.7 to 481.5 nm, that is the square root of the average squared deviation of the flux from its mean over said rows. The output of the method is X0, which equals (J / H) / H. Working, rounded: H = 0.80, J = 0.60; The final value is 0.9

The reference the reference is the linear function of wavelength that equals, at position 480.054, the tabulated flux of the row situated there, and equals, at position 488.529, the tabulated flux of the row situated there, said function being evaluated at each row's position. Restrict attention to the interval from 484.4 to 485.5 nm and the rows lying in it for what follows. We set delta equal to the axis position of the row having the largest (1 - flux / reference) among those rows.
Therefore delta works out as 484.496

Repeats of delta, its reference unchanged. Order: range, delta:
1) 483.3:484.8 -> 484.496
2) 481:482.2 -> 481.382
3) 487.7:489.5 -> 488.979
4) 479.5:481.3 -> 480.275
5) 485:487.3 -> 486.508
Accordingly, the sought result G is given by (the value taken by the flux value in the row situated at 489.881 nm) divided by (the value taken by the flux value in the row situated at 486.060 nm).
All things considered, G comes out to 1.31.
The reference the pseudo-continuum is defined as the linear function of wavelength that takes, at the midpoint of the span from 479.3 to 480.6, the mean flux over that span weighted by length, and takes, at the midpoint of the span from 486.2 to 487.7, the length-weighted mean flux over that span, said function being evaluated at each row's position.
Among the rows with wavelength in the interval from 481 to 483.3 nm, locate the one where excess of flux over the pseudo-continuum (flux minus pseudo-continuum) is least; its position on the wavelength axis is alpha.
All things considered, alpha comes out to 481.382 nm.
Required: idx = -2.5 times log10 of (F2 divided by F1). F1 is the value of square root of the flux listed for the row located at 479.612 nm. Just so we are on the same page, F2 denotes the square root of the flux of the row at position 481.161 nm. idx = 0.00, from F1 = 3.55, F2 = 3.54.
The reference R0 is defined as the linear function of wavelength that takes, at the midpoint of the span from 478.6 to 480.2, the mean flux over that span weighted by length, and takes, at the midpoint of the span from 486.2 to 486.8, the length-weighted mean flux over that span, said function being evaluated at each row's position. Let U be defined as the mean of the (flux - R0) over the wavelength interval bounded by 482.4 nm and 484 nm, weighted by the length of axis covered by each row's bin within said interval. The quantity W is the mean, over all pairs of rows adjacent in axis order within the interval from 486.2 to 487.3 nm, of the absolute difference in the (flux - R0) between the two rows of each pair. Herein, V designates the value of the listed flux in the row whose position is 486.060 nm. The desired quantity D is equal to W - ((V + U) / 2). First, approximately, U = 1.0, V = 10.05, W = 1.1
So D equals -4.41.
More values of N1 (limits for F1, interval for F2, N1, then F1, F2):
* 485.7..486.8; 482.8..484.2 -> 2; 10.74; 11.50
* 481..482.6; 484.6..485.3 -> -4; 12.97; 11.64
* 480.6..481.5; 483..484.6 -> -4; 12.62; 11.28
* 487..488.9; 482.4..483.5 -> -2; 12.32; 11.66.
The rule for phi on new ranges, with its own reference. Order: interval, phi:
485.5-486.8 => 486.732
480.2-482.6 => 482.492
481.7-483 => 482.937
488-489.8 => 489.655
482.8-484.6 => 484.496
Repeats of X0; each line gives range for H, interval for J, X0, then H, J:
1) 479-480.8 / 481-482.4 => 0.6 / 0.93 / 0.50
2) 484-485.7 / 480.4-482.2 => 1.3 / 0.63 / 0.50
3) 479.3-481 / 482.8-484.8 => 1.0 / 0.71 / 0.50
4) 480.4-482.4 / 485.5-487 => 2.8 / 0.47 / 0.62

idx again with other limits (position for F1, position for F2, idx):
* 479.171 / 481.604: -0.16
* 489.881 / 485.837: 0.13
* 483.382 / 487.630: -0.05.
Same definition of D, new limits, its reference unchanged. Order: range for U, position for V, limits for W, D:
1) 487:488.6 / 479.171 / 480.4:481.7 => -4.84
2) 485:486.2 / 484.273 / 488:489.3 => -5.09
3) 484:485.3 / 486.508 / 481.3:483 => -4.69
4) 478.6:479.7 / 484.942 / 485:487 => -5.21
